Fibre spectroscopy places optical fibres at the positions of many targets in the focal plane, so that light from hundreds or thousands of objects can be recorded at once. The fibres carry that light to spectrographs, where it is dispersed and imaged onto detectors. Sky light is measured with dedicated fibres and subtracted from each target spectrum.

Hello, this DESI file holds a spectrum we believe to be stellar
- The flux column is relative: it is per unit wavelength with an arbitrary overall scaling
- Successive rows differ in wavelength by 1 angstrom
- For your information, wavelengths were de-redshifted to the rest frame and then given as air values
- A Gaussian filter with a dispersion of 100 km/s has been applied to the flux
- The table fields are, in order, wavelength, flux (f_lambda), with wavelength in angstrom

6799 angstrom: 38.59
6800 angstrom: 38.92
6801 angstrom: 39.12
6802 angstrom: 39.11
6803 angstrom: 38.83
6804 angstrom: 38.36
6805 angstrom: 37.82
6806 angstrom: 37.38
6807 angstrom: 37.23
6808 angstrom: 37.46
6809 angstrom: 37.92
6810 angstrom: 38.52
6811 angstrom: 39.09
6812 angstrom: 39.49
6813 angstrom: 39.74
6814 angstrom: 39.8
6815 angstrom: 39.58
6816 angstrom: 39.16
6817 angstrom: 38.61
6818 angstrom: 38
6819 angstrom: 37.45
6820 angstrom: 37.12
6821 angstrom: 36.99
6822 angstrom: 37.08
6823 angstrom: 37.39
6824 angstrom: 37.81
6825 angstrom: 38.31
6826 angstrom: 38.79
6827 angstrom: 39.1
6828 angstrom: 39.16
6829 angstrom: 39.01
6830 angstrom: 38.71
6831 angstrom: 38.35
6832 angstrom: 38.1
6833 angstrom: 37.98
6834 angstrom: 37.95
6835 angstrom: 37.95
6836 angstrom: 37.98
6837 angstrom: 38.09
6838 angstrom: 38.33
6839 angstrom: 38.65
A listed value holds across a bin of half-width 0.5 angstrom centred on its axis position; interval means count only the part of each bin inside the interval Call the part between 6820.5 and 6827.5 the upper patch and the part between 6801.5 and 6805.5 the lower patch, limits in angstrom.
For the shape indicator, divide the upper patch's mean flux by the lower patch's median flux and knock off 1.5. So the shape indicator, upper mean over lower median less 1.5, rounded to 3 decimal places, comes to -0.517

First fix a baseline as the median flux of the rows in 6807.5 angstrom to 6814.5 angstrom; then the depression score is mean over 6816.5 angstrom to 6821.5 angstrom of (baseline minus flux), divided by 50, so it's 0.029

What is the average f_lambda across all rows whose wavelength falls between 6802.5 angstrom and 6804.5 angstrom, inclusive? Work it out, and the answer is 38.6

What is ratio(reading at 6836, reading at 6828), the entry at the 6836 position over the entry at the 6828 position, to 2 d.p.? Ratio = 0.97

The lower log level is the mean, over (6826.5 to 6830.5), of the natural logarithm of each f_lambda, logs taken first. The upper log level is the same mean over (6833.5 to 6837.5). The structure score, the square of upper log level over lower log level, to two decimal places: 0.99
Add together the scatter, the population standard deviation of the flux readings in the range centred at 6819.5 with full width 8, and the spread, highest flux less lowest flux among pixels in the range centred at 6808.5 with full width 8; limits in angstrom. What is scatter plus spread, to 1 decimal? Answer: 3.0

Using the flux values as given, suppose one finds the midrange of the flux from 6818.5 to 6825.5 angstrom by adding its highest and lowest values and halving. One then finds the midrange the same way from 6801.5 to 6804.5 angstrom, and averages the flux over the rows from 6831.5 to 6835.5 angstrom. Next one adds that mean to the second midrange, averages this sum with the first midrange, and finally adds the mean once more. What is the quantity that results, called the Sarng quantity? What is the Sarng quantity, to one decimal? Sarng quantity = 95.2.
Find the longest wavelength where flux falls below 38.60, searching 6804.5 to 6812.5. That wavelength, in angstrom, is 6810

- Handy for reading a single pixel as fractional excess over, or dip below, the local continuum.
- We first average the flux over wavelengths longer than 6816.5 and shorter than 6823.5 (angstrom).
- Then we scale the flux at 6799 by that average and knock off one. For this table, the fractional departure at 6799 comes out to 0.029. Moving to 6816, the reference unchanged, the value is 0.044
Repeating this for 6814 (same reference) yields 0.061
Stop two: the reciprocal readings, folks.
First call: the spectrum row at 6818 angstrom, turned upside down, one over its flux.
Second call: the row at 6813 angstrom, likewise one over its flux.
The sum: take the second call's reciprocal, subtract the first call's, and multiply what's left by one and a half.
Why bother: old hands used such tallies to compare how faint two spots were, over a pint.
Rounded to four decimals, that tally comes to -0.0017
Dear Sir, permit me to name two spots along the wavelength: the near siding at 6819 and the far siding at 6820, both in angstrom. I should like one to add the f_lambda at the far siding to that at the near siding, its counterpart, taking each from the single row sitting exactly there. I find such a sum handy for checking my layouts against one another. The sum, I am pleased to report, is 74.6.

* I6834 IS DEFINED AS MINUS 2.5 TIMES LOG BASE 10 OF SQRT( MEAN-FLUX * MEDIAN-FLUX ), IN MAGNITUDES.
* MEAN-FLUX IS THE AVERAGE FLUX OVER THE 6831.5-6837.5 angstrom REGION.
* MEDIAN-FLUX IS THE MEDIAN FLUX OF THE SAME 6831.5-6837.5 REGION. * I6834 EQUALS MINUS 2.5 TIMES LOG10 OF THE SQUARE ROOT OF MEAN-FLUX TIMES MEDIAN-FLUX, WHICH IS -3.95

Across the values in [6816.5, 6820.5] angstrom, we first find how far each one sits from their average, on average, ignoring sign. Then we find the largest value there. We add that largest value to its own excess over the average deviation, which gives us 76.7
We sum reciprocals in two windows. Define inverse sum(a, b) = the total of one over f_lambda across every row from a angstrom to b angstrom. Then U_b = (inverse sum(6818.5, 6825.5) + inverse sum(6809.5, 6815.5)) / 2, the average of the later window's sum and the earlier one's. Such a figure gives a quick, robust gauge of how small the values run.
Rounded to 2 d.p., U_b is 0.17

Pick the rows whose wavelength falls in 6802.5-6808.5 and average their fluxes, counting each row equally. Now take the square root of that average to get 6.15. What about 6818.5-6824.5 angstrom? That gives 6.11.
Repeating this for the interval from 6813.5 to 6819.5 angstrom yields 6.23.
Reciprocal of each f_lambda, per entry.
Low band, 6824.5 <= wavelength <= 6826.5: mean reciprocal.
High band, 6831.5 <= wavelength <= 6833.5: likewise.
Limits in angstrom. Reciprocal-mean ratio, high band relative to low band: 1.01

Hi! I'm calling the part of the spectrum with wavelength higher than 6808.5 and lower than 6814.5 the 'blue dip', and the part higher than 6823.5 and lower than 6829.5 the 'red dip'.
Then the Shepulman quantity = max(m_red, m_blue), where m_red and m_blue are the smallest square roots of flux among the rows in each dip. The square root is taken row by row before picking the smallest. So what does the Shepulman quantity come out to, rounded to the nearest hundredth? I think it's 6.16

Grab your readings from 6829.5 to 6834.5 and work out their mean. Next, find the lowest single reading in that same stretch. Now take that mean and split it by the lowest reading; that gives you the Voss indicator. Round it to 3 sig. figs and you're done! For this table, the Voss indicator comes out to 1.01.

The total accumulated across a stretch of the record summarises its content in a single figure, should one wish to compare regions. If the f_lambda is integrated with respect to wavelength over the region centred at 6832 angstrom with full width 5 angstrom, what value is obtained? 191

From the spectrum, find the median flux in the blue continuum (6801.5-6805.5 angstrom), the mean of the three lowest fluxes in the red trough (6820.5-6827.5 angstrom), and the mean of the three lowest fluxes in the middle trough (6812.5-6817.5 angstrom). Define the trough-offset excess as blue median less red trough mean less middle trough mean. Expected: -37.7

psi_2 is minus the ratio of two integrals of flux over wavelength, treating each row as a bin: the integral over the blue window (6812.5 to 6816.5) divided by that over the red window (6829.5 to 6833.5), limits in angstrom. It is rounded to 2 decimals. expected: -1.03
